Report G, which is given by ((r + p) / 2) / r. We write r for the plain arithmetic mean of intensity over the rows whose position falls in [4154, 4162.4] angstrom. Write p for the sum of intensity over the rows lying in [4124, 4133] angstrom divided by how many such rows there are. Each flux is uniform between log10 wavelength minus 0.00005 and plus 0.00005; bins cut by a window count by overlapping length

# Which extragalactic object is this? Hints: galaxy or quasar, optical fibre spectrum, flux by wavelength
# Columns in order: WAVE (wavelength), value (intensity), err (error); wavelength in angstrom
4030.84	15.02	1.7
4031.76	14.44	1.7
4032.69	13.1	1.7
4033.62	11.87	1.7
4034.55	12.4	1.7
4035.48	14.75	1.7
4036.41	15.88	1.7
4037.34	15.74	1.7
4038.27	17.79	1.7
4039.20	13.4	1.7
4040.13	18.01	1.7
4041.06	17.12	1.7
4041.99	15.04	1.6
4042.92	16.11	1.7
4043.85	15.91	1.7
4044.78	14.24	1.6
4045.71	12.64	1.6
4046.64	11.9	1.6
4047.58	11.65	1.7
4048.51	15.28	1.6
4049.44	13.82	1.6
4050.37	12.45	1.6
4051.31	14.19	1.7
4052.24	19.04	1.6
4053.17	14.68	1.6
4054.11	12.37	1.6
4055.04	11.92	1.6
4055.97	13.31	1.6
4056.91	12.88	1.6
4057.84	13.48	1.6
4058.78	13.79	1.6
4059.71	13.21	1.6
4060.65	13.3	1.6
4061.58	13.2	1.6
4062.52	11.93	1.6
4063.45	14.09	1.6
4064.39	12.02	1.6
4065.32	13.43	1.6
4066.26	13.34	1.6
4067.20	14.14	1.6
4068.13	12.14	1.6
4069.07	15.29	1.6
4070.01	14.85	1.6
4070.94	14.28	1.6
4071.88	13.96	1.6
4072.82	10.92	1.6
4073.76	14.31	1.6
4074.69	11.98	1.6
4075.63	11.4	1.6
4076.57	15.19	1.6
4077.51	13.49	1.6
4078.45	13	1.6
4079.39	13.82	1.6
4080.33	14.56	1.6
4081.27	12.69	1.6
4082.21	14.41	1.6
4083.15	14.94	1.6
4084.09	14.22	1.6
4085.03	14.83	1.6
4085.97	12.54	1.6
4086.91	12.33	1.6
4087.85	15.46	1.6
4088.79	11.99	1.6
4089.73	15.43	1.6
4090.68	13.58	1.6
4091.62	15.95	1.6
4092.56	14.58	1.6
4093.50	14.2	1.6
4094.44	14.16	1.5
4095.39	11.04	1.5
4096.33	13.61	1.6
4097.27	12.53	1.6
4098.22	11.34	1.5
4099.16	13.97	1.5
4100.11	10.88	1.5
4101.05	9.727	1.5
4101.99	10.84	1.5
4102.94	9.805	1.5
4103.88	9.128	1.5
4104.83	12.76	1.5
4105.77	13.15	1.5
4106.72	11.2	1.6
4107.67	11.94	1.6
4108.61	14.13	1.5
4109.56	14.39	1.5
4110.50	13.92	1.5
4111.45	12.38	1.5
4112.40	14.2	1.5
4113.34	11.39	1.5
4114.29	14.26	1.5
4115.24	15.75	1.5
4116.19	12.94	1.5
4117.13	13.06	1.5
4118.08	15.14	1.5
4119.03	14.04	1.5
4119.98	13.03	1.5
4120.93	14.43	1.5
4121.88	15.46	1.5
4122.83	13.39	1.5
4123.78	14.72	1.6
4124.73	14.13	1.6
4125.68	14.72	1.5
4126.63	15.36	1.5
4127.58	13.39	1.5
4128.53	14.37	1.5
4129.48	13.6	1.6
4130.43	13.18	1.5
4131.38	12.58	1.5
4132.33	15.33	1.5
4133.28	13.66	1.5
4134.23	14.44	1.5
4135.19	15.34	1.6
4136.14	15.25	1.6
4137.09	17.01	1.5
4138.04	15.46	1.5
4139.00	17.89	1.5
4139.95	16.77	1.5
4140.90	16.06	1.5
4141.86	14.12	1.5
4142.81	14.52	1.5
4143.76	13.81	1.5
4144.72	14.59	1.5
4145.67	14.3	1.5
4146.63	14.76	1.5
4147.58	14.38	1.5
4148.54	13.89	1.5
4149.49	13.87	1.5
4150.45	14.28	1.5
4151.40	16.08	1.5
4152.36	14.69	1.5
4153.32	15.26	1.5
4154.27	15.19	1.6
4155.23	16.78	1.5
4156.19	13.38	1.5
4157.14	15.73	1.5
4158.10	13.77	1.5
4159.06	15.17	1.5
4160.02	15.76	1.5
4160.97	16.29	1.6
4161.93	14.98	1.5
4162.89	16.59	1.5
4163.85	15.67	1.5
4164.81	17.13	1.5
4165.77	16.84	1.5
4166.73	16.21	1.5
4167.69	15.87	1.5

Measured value 0.96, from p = 14.1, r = 15.2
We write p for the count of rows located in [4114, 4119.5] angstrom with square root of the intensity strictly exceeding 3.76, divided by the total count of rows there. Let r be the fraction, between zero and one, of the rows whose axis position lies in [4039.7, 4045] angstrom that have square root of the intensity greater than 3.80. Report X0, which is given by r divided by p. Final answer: 1.7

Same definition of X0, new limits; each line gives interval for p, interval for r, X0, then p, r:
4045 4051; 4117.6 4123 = 2.0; 0.17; 0.33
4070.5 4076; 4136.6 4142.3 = 2.5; 0.33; 0.83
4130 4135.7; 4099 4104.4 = 0.0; 0.50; 0.00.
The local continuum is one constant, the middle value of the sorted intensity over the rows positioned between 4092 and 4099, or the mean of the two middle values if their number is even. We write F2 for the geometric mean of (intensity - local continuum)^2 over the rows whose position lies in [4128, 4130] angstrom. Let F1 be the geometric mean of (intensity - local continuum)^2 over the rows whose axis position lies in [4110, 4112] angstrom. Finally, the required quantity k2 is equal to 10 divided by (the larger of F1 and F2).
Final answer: 26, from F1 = 0.4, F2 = 0.0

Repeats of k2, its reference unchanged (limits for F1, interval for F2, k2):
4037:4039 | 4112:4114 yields 1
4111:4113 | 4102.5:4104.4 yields 1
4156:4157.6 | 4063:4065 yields 13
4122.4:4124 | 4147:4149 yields 41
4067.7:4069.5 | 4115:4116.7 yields 4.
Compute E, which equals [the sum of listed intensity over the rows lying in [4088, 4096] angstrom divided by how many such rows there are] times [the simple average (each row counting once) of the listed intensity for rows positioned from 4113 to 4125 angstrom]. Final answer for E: 194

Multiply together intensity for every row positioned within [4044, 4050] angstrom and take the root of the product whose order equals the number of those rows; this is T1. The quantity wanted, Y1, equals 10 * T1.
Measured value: 132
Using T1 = 13.2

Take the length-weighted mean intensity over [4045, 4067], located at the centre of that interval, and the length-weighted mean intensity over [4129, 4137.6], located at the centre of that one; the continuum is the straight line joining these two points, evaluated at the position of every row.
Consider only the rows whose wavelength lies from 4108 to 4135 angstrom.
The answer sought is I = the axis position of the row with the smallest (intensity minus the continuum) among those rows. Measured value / 4113.34 angstrom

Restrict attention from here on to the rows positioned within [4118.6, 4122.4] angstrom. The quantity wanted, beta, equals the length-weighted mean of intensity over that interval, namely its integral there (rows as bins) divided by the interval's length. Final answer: 14.2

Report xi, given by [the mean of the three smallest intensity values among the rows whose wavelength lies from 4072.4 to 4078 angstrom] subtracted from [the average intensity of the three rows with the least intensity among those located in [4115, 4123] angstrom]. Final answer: 1.6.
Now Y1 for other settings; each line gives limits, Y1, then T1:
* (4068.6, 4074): 139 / 13.9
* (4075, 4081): 135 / 13.5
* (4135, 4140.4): 163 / 16.3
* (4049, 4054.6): 143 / 14.3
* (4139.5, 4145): 149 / 14.9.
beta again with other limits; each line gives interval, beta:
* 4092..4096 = 13.6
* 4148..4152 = 14.5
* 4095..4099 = 12.3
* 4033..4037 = 13.7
